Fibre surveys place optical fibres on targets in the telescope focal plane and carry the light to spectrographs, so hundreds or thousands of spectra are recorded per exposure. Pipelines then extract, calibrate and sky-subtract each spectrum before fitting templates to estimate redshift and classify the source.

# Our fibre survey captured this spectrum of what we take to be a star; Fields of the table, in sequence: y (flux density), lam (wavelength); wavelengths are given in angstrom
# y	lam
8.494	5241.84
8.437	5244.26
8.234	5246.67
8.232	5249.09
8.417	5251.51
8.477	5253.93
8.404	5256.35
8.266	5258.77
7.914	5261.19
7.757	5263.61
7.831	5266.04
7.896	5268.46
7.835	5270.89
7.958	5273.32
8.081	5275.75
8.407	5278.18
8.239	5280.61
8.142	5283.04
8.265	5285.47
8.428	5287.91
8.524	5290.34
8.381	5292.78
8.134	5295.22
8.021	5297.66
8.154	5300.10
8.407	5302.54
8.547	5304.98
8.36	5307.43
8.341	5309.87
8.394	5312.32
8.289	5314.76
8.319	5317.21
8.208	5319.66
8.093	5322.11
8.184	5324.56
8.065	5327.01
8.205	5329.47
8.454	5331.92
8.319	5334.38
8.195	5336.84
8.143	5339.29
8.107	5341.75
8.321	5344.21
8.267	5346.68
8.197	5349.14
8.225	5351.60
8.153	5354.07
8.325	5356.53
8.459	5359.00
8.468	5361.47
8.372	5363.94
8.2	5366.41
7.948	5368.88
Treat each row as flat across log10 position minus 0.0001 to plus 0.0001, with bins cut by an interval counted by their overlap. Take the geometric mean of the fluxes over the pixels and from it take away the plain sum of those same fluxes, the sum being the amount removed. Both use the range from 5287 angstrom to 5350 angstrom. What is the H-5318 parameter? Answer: -207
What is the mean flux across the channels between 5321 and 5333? 8.20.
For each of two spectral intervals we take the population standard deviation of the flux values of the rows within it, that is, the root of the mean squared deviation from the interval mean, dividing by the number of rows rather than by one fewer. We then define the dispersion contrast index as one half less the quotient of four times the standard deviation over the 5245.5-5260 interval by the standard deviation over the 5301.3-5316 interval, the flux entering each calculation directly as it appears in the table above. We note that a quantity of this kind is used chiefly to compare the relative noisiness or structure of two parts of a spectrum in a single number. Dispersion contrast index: -4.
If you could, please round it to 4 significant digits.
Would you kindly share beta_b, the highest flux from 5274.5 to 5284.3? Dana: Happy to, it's 8.407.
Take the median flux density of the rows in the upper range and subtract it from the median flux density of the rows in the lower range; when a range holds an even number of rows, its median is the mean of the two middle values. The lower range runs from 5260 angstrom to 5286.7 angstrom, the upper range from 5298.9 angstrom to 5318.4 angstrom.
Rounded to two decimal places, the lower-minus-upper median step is -0.39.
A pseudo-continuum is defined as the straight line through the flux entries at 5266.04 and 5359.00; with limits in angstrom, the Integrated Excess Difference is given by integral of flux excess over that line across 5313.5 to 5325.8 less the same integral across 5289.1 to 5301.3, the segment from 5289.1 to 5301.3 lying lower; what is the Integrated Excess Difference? -2.3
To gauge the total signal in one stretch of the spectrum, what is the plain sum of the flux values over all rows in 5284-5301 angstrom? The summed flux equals 57.9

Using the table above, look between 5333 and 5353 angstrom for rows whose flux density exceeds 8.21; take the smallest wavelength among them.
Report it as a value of 5334.38 angstrom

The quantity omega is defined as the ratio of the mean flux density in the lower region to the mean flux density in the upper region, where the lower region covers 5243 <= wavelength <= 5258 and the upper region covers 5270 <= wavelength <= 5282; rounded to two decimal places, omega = 1.03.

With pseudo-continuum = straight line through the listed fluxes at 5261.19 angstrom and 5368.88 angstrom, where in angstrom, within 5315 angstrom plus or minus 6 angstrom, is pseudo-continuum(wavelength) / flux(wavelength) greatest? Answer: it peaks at 5319.66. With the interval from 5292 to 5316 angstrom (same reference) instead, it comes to 5297.66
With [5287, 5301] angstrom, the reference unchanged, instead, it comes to 5297.66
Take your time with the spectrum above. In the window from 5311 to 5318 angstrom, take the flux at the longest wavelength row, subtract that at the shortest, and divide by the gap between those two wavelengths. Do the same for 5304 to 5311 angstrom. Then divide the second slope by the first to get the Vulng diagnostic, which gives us 2.7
